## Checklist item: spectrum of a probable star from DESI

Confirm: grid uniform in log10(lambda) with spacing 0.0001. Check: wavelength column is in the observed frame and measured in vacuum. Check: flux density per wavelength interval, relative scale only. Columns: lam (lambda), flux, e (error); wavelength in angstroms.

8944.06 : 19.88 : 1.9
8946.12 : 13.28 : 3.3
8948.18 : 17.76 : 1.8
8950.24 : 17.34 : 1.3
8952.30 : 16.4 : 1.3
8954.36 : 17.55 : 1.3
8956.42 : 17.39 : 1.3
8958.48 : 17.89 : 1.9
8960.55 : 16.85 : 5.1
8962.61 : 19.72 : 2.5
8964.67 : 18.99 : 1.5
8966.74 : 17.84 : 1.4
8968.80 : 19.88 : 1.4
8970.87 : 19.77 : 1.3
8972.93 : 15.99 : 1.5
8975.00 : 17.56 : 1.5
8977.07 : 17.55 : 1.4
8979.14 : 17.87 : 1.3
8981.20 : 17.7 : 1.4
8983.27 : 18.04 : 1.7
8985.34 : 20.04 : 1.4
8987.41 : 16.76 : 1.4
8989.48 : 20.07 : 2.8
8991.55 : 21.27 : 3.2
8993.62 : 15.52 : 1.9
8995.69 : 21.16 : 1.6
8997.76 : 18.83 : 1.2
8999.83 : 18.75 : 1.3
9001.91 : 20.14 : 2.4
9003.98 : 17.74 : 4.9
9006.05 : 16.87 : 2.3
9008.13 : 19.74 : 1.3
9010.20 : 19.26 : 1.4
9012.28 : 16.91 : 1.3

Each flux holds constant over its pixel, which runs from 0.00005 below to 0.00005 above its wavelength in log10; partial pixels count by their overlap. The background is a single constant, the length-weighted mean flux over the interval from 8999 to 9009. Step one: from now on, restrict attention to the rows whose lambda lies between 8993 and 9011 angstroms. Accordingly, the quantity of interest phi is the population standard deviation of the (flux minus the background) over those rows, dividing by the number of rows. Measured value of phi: 1.63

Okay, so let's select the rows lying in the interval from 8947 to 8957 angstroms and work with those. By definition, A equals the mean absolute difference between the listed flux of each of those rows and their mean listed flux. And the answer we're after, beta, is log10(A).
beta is -0.45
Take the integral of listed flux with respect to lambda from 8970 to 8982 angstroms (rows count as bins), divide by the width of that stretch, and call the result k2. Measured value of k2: 17.7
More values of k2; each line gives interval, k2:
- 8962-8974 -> 18.7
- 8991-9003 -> 19.2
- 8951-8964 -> 17.7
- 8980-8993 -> 18.9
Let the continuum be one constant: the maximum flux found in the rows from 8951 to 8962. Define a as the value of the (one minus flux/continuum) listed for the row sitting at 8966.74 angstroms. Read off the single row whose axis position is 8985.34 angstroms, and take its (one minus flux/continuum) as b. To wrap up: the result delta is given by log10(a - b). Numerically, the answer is -0.91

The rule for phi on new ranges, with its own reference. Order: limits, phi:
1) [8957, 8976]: 1.31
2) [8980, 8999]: 1.87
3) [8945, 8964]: 1.61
